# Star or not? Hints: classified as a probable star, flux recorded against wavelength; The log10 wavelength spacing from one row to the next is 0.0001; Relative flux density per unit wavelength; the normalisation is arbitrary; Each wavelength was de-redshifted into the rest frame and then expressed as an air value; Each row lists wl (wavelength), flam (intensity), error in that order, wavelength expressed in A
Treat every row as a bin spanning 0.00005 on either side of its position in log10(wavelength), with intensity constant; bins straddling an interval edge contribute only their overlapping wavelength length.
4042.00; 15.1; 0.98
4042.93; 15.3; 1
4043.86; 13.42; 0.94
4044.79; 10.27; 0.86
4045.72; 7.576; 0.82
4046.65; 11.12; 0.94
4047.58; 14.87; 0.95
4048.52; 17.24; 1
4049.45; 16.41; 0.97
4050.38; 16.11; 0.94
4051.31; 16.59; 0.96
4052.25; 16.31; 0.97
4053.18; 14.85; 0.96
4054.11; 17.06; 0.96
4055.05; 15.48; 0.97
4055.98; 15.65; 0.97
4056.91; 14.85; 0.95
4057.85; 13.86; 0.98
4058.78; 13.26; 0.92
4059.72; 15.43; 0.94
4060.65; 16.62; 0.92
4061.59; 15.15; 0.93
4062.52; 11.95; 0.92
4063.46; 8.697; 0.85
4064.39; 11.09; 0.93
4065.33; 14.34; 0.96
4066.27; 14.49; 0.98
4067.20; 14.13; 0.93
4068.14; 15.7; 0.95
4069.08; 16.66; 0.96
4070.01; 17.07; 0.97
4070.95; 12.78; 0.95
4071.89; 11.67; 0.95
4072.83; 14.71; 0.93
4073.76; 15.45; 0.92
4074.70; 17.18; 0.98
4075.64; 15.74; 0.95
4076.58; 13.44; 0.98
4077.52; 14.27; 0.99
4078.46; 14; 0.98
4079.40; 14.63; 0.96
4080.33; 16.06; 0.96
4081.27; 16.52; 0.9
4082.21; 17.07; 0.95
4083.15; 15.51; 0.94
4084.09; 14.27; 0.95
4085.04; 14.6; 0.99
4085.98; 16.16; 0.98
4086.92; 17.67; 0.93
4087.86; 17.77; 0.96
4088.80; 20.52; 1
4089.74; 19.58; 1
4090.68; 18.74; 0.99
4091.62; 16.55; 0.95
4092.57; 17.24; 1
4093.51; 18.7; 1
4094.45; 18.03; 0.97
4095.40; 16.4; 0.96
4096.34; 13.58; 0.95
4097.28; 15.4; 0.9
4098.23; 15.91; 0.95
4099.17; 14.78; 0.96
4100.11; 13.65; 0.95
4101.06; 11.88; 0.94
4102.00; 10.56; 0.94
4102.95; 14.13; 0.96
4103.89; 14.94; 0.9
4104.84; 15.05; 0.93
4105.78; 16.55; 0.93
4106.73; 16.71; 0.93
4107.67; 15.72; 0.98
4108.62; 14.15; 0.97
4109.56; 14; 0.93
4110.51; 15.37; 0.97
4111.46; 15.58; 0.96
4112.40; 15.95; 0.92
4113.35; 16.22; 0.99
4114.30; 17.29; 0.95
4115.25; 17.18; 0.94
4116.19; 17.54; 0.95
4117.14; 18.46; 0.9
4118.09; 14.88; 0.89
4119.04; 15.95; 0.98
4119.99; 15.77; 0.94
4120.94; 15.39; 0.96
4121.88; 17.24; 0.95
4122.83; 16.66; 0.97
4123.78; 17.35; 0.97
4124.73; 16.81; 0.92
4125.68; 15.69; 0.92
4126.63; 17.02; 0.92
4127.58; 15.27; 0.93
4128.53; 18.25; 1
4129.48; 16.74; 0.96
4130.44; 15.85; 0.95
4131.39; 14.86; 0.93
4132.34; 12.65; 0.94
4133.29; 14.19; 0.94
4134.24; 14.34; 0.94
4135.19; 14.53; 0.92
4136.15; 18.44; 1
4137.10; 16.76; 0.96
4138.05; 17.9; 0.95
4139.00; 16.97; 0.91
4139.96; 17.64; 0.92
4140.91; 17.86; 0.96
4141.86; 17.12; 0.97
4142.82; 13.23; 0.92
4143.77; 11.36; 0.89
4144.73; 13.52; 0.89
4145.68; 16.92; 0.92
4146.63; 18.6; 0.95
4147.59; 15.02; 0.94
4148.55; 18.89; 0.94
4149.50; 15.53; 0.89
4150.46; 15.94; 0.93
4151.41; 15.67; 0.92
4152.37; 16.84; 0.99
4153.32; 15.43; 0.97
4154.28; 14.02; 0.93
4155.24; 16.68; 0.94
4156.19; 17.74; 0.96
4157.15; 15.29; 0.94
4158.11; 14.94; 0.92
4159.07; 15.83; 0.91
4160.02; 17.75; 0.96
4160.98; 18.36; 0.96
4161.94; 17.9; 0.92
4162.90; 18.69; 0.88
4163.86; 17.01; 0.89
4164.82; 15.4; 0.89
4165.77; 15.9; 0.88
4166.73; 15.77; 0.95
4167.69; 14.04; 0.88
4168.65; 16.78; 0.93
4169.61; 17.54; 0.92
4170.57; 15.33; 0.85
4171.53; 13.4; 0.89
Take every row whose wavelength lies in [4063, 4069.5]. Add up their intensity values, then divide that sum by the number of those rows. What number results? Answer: 13.6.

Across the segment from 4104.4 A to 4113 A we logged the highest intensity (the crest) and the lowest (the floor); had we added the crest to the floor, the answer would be 30.7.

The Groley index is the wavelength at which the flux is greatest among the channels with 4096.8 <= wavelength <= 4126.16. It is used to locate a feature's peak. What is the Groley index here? 4117.14 A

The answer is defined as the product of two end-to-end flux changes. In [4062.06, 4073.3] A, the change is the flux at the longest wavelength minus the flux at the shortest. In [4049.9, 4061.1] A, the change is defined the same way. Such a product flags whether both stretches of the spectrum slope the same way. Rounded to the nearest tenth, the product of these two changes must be 1.4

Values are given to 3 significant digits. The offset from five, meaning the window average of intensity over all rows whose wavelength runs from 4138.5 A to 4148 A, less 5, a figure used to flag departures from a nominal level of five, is 10.8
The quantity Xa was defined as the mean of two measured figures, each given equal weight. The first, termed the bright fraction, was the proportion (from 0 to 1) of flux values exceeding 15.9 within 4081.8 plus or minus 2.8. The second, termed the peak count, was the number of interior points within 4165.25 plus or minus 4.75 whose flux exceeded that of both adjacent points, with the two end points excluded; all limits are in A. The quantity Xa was 1.25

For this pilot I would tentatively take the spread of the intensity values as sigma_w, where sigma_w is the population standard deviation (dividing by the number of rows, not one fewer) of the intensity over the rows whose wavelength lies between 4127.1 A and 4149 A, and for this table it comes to 2.1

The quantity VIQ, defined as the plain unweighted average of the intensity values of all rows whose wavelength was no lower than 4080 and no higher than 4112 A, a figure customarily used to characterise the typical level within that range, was 15.9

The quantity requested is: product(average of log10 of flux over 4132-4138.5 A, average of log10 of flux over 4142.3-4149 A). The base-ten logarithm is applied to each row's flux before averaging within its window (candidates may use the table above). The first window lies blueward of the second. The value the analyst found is 1.40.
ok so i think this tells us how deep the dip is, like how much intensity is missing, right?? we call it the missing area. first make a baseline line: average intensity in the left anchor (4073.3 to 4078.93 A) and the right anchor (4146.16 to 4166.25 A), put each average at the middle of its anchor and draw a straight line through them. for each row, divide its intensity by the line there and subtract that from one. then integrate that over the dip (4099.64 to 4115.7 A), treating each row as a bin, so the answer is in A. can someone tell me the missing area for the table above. 0.6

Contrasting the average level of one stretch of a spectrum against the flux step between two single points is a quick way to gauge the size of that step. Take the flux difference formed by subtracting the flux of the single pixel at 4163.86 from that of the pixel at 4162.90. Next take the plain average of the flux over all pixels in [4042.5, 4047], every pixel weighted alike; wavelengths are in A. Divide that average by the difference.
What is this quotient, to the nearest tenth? 6.9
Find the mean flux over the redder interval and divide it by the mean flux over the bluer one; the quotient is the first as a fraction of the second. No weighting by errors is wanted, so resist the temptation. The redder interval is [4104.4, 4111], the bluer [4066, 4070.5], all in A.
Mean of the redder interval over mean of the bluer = 0.98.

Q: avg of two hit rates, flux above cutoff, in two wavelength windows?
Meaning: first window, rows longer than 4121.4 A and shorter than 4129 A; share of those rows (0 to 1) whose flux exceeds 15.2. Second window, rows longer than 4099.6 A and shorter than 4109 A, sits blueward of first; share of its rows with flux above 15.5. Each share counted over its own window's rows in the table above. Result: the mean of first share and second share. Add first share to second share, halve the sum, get 0.65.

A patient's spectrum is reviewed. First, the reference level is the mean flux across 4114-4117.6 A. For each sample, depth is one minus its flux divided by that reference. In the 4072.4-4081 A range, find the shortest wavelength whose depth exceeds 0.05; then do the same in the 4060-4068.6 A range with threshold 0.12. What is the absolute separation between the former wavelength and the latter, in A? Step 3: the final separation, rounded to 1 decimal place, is 11.2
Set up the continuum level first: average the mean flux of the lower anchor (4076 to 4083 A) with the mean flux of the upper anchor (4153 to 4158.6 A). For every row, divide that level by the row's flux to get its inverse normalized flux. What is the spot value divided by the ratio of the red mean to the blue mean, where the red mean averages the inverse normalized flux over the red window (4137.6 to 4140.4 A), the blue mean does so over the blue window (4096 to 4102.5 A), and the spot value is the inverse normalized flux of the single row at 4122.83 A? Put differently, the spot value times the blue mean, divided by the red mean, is 1.21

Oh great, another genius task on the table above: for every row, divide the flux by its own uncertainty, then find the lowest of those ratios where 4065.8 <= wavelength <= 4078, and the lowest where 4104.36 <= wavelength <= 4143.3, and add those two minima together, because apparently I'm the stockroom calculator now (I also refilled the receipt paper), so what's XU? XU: 25.7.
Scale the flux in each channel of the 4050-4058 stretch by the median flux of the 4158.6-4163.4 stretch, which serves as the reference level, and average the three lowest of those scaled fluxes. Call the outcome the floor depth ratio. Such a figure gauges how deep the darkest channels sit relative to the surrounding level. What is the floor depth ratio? 0.81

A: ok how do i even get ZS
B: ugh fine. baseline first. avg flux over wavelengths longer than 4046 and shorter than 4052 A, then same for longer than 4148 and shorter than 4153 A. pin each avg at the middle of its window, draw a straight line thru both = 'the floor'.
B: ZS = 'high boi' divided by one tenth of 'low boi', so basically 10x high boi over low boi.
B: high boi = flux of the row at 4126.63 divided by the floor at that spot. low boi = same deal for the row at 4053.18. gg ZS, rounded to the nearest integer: 11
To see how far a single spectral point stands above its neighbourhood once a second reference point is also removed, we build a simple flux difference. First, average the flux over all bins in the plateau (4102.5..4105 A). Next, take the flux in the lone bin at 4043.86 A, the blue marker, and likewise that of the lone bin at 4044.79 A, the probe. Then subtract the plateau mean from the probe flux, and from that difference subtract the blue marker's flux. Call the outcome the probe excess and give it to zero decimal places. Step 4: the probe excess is -18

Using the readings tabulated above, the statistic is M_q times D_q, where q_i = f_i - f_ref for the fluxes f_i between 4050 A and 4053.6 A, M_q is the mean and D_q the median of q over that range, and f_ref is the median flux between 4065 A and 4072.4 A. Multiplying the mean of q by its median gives 2.8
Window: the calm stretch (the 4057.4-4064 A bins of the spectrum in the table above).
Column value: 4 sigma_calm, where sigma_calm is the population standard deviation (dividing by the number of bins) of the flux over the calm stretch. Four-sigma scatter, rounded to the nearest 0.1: 9.8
